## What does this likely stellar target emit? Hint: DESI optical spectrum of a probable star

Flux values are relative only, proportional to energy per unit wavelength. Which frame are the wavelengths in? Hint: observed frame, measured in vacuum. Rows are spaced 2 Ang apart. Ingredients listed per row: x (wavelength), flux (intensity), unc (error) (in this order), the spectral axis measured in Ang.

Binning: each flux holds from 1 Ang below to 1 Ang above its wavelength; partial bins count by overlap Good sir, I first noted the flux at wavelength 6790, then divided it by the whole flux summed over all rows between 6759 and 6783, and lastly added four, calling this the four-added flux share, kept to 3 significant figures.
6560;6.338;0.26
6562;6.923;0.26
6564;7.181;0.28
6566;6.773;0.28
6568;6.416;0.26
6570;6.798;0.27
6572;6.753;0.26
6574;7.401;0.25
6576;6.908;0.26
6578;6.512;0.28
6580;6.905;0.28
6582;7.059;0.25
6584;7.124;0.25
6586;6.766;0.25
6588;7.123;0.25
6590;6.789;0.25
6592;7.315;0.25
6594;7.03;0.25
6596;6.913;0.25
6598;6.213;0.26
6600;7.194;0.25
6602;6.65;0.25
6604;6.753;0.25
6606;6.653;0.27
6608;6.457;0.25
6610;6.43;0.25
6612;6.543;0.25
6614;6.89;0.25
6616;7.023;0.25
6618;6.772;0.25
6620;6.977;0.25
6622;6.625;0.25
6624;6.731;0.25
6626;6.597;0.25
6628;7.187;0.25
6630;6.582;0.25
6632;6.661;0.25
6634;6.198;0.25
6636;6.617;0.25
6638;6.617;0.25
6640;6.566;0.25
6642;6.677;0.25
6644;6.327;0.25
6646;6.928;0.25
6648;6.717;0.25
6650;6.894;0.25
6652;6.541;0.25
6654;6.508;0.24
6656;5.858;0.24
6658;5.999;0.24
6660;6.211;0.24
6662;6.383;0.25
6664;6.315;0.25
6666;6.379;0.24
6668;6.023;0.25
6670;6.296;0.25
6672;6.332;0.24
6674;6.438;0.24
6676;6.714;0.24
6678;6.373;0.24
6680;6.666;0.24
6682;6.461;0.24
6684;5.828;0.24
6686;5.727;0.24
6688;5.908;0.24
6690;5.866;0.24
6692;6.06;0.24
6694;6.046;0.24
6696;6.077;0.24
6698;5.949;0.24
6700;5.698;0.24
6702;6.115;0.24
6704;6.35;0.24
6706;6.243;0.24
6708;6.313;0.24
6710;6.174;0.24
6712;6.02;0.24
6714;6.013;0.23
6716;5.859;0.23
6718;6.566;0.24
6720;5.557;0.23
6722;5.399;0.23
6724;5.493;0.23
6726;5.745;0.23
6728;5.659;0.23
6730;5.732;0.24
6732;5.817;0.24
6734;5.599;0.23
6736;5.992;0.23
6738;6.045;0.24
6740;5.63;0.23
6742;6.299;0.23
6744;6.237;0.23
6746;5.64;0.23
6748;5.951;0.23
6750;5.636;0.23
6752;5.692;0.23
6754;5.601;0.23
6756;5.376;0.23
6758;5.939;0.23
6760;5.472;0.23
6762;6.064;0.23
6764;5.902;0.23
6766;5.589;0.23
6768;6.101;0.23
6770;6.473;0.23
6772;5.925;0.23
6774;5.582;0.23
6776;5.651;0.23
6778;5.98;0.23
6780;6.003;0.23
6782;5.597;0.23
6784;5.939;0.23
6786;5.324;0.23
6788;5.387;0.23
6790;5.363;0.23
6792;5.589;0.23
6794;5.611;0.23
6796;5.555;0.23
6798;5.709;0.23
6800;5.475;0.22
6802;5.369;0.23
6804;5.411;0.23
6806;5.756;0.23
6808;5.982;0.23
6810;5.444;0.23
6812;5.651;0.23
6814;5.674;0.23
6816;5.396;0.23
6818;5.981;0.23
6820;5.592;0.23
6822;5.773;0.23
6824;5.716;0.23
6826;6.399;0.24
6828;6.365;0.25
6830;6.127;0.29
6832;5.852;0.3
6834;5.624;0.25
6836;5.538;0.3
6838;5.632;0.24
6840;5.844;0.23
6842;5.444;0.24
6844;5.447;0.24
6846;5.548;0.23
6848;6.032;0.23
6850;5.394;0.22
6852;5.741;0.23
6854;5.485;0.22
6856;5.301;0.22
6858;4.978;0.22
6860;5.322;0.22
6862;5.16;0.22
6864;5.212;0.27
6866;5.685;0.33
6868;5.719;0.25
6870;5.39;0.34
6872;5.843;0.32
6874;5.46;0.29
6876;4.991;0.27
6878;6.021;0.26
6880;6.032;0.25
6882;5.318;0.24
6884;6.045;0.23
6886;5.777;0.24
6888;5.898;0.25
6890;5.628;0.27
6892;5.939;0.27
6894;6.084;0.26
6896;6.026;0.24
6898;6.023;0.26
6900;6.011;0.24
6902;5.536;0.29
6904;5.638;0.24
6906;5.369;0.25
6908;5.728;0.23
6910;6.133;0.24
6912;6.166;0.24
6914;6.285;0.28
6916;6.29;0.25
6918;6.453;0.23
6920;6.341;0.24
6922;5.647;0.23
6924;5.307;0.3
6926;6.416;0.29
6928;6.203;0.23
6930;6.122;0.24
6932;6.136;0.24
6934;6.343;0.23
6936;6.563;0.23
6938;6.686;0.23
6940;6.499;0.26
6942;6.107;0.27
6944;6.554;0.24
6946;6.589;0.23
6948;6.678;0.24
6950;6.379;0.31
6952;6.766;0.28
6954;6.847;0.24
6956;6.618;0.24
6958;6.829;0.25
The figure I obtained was 4.08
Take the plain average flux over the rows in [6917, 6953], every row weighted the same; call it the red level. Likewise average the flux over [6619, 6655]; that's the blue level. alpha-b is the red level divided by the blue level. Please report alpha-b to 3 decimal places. 0.949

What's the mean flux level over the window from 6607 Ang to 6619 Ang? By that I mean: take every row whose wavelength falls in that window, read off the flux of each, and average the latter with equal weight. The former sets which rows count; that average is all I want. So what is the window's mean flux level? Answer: 6.7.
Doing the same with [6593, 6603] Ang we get 6.8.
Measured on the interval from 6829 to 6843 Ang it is 5.7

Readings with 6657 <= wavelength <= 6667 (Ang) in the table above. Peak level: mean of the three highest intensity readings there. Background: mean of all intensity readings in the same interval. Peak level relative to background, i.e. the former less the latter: 0.10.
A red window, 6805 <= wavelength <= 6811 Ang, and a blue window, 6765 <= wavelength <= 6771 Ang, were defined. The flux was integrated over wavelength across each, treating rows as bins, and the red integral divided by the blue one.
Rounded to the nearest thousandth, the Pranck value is 0.946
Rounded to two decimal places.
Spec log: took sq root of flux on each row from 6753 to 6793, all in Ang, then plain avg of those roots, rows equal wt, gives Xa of 2.40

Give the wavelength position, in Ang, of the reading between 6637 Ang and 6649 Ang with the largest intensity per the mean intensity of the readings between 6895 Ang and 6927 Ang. 6646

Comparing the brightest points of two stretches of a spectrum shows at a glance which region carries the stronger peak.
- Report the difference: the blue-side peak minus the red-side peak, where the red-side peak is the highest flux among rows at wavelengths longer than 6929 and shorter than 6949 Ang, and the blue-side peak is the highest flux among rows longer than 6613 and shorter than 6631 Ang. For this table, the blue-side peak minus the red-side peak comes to 0.50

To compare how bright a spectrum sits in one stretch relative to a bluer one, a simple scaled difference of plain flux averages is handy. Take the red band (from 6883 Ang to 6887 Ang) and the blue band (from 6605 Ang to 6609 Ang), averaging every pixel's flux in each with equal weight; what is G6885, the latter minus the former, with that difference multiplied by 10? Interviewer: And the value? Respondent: 6.4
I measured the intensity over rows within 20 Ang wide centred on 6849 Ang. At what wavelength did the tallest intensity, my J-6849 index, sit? 6848 Ang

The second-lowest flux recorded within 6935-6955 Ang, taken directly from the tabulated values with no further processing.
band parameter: 6.379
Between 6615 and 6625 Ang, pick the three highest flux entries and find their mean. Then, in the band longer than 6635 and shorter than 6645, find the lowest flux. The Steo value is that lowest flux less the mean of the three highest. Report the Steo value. -0.6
